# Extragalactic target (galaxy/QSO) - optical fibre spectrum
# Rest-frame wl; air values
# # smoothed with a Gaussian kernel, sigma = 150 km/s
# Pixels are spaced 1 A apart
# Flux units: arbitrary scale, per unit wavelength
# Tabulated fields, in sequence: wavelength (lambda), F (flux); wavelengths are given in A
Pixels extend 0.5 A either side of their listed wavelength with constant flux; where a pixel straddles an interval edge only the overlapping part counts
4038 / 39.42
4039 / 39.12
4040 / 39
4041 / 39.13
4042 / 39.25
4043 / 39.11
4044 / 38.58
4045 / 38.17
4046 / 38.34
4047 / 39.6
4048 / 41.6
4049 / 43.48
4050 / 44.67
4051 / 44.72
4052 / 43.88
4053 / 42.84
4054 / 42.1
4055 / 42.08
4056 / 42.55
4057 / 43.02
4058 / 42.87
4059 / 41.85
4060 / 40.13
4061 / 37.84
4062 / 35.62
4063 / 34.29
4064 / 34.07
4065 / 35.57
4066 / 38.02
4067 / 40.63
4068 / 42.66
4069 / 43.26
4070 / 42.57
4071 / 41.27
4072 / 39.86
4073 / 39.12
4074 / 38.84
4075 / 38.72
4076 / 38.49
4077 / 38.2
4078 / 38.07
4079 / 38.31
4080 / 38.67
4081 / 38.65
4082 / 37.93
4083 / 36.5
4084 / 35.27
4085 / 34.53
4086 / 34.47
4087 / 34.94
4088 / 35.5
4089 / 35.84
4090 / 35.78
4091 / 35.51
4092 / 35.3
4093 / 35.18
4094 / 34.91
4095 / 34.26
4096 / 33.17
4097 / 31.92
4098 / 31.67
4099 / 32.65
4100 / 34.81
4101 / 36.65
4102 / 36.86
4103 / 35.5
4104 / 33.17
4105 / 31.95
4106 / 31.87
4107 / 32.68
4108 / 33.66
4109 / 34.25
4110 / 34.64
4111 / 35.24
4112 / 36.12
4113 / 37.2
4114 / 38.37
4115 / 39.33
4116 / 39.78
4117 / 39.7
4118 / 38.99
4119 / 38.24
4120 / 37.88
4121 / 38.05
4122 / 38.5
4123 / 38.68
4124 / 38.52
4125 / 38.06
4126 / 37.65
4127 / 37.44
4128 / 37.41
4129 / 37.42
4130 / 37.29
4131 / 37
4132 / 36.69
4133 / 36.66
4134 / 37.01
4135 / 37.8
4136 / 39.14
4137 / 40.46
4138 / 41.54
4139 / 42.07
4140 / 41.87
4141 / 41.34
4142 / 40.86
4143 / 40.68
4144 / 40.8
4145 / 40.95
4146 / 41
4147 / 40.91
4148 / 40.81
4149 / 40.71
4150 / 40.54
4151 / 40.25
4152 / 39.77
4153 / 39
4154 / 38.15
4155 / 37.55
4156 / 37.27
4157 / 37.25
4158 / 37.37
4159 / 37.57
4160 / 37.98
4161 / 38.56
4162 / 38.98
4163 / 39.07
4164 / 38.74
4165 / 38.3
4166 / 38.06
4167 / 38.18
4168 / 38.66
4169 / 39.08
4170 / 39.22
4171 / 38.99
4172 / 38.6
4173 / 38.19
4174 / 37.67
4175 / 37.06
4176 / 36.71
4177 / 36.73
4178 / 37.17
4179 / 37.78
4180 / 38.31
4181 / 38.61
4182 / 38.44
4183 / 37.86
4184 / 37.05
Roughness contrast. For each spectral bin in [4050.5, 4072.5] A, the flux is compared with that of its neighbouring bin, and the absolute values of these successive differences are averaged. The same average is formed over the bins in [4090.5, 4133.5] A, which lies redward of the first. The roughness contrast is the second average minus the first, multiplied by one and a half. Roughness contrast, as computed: -0.8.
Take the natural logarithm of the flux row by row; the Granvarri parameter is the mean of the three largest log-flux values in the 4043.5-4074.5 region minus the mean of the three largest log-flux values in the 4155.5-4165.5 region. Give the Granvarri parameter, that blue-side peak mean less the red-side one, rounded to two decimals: 0.13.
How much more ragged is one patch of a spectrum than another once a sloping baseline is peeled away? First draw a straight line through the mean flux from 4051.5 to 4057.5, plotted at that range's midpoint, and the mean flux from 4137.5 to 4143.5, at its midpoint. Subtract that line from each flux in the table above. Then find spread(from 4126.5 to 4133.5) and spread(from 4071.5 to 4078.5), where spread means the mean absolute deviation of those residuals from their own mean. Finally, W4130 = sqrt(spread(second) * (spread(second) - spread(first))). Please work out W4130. 0.2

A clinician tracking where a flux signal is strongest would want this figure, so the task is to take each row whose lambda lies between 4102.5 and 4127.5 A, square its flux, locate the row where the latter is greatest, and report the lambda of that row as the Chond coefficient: 4116 A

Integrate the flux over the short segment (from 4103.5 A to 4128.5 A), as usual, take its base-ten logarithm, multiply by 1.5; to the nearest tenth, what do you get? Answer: 4.4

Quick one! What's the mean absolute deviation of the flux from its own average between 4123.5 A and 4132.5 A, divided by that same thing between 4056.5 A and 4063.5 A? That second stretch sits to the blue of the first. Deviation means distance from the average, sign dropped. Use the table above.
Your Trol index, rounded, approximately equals 0.13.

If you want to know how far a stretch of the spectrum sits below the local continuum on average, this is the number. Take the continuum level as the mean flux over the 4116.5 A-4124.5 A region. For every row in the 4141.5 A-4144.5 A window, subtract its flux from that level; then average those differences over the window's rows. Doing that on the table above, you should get -2.2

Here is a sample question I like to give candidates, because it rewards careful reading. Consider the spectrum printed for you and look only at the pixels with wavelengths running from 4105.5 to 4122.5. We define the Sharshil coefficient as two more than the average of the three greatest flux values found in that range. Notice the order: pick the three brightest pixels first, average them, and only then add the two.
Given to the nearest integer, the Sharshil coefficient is 42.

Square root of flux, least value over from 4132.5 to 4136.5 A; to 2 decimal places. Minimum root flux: 6.05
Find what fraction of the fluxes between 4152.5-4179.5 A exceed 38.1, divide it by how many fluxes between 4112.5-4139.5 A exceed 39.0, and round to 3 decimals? 0.074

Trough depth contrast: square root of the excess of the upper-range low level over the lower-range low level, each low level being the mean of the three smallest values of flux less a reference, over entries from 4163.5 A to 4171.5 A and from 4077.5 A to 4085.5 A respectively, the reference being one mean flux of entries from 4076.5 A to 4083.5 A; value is 1.66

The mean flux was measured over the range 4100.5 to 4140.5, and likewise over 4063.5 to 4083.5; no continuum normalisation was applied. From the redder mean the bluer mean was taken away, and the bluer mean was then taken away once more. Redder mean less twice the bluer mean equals -40.7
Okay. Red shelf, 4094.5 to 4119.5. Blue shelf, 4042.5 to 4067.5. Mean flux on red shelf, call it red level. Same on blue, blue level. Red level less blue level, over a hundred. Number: -0.05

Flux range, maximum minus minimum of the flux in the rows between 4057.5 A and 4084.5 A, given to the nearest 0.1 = 9.2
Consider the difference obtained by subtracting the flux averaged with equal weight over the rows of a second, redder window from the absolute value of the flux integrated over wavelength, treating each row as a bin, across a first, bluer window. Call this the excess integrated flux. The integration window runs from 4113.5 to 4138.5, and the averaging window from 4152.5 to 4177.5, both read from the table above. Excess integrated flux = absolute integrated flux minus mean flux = 919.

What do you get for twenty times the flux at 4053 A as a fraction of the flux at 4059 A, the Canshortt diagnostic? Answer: 20.5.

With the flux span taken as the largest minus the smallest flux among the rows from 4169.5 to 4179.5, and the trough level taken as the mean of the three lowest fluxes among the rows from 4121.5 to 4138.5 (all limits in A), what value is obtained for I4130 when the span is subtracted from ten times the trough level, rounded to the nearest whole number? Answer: 365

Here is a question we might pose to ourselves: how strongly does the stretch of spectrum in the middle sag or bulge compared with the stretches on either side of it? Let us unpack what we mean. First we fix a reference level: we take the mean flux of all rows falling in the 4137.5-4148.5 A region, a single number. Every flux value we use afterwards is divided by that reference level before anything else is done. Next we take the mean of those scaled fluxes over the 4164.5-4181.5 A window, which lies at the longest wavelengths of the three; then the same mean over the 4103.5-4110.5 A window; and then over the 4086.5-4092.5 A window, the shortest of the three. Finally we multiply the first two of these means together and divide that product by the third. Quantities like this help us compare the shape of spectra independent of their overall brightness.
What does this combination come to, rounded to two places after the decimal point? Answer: 0.86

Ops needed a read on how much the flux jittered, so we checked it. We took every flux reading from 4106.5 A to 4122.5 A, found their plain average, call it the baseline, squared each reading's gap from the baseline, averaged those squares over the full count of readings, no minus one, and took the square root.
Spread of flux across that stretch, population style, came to 2.2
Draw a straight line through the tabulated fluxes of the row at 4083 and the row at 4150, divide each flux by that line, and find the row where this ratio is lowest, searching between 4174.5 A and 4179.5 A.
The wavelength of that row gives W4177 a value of 4177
